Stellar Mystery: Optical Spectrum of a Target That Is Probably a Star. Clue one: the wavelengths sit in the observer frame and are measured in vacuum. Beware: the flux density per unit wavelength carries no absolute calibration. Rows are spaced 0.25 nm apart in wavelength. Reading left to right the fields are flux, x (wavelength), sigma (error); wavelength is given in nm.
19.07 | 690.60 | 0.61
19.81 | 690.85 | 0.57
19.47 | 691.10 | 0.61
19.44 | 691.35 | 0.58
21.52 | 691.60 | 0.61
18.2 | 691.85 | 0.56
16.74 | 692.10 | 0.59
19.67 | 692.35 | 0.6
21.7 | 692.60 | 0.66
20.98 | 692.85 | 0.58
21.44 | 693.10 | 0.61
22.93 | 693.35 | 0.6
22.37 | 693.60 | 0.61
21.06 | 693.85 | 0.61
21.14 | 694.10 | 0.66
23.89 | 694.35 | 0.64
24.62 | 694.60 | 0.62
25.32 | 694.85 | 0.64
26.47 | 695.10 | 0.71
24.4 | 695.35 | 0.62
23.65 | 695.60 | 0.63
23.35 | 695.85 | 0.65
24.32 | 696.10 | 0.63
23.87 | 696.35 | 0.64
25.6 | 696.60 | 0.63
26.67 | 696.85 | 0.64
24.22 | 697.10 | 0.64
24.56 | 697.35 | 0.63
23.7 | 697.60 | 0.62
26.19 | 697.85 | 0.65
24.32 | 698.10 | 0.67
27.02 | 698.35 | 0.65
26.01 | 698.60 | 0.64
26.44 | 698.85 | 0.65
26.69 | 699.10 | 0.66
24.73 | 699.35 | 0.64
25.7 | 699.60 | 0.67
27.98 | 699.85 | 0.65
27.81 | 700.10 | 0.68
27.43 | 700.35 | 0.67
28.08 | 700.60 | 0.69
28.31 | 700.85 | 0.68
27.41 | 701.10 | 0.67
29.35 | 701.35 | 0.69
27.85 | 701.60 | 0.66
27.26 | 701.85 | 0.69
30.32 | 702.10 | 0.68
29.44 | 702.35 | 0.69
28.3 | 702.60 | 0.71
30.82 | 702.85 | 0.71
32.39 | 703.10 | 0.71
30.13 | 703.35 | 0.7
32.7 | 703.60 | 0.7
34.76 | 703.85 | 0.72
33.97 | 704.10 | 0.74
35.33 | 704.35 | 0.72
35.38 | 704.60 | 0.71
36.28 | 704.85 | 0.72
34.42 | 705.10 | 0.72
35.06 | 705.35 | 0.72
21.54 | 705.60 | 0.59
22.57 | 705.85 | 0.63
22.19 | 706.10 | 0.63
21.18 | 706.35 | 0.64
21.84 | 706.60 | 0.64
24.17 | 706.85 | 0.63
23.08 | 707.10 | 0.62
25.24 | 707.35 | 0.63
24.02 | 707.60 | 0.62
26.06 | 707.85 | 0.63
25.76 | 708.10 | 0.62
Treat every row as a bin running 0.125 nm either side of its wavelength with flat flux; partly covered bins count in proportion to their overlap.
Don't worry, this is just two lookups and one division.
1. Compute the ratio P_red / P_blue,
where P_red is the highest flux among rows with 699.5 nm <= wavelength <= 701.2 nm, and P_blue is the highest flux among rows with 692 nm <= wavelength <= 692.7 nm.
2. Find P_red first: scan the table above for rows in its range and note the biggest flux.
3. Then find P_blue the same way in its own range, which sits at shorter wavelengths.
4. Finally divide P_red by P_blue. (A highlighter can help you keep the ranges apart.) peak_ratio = 1.30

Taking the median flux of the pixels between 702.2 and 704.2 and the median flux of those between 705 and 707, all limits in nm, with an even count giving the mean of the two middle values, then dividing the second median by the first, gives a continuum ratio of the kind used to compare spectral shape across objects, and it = 0.71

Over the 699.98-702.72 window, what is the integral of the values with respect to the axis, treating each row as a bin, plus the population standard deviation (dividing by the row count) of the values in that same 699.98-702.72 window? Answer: 79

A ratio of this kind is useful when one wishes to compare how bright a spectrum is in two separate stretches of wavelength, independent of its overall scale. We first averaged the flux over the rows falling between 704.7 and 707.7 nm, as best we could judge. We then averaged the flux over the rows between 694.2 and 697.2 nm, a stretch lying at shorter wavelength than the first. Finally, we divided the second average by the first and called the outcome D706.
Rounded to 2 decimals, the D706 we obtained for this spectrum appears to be 0.95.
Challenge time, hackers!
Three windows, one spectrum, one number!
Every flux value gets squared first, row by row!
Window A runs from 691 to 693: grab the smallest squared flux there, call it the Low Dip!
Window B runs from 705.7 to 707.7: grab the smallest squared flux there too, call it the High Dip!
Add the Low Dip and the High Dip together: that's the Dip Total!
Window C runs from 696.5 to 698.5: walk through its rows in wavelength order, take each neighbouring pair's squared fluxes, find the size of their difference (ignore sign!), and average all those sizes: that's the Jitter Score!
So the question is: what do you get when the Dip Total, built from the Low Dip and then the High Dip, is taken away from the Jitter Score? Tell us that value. -644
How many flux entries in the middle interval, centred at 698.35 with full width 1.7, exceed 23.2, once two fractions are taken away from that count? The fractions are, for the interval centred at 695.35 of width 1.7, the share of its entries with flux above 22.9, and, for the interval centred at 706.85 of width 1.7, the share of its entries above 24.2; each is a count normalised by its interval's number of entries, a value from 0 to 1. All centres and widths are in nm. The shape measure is 5.86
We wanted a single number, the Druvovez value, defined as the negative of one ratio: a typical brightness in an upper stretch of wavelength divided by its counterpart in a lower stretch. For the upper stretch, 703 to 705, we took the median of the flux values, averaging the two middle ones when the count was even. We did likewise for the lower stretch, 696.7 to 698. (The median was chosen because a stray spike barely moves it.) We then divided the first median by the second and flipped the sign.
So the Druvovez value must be -1.40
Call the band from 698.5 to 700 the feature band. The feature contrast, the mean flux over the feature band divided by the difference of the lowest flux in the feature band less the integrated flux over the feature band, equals -1.79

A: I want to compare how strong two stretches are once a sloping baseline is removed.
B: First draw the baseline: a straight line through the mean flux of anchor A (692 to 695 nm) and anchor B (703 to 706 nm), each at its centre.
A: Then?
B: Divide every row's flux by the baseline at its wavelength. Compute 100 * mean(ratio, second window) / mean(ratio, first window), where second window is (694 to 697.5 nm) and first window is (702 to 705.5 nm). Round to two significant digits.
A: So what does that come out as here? 98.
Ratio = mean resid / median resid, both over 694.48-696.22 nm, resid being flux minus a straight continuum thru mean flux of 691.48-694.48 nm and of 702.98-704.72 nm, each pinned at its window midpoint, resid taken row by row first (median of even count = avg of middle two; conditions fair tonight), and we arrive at 1.3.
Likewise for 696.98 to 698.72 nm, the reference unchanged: 1.0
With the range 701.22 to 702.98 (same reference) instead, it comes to 1.0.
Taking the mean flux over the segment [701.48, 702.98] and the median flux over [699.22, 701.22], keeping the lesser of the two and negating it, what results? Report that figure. -27.6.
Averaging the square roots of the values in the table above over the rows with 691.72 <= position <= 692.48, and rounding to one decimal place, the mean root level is 4.3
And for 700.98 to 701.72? 5.3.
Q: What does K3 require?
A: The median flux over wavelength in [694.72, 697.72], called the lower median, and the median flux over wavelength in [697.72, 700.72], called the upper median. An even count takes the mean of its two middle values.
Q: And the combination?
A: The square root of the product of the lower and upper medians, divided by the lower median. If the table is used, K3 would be 1.04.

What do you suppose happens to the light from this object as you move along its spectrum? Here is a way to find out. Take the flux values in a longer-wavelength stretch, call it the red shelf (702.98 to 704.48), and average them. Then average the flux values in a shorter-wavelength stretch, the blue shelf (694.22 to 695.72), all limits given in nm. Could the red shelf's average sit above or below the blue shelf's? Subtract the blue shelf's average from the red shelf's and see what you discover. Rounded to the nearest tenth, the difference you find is 8.5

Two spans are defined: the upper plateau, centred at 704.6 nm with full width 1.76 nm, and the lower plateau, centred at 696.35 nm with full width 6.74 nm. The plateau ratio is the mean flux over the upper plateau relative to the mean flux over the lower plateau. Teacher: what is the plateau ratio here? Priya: 1.43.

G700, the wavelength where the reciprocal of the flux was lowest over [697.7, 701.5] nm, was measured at 701.35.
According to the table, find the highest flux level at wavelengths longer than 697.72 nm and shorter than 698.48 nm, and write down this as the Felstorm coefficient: 27.02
